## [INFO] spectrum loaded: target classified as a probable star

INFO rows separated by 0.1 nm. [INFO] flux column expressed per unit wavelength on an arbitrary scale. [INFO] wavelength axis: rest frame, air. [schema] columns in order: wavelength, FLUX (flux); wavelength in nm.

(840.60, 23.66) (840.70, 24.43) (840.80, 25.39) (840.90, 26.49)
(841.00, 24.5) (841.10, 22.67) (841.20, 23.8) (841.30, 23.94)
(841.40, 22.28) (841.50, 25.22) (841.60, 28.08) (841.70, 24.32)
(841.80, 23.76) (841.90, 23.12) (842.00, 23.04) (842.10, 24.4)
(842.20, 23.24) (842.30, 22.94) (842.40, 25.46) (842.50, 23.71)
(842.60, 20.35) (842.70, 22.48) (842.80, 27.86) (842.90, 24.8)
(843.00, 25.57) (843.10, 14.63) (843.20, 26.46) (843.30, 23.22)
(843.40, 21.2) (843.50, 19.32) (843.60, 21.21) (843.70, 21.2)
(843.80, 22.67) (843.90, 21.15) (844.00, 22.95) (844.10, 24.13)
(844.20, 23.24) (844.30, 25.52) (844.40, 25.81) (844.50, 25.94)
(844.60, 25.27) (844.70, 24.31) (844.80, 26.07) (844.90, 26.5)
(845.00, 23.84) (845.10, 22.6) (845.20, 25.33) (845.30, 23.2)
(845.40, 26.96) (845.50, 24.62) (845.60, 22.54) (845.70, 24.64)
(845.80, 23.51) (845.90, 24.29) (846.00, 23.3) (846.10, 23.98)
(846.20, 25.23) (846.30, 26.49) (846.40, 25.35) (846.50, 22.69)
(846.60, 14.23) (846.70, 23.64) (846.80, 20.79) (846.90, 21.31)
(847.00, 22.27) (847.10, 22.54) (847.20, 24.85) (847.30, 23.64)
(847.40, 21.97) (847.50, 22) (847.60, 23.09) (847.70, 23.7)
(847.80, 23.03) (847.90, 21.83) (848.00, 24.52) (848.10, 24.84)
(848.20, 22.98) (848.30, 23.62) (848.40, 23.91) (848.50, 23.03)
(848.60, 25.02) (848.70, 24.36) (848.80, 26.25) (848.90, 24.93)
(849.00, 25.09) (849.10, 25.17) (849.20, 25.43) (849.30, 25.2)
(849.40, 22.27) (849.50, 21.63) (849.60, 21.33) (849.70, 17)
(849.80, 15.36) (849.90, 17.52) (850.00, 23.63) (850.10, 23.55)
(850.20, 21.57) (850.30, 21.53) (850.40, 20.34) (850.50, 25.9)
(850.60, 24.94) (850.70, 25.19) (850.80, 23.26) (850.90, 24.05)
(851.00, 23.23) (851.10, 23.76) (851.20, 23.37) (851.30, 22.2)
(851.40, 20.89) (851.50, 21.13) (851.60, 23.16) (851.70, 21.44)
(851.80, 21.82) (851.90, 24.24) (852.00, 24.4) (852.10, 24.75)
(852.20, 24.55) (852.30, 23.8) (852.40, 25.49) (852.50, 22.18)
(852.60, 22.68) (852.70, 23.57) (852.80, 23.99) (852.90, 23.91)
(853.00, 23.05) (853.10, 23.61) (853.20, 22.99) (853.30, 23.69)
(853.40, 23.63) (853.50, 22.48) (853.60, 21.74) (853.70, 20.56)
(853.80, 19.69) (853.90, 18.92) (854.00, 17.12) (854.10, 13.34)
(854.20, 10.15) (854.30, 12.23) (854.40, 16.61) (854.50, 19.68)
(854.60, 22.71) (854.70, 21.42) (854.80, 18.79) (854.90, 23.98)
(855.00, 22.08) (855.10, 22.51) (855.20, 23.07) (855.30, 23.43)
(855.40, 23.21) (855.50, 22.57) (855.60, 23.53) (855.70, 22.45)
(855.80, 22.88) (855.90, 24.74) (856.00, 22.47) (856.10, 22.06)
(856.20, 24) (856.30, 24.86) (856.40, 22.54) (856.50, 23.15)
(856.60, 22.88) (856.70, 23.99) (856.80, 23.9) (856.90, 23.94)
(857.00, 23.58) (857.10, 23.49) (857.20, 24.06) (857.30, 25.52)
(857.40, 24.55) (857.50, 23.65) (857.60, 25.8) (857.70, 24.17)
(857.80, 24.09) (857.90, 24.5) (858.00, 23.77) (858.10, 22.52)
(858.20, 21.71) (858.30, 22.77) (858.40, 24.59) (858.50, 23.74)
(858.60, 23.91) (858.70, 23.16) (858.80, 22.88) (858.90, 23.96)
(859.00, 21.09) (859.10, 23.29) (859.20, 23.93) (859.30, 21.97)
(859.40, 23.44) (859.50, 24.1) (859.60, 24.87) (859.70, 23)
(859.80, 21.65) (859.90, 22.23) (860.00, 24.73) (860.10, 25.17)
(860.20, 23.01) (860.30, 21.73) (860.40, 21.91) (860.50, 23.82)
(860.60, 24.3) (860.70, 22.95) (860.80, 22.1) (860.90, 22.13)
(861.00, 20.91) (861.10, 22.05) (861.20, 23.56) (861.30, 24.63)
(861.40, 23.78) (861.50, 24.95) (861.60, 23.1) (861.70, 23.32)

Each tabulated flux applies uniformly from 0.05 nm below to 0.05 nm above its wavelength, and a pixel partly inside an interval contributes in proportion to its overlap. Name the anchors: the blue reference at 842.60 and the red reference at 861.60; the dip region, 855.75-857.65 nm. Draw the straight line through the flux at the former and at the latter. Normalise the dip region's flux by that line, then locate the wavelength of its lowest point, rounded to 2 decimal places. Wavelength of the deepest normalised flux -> 856.10 nm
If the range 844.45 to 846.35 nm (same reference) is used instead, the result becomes 845.60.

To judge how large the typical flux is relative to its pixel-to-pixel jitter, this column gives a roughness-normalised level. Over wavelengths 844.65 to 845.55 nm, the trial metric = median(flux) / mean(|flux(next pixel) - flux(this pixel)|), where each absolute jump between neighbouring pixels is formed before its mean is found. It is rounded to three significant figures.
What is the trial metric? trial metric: 11.6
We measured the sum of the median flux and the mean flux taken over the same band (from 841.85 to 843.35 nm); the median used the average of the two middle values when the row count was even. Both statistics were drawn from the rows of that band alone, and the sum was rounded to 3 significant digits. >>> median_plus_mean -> 46.7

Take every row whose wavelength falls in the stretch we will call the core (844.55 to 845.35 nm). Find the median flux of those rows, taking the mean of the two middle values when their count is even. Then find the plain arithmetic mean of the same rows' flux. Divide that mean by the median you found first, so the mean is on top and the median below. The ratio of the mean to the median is 0.99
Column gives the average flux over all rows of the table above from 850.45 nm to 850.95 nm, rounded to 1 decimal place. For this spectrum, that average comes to 24.7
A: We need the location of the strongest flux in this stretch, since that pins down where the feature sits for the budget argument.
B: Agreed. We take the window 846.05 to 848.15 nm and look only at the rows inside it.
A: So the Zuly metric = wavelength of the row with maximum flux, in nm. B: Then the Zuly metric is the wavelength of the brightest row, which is 846.30 nm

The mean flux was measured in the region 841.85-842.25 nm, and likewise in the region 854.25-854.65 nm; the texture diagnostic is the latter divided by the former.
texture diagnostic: 0.76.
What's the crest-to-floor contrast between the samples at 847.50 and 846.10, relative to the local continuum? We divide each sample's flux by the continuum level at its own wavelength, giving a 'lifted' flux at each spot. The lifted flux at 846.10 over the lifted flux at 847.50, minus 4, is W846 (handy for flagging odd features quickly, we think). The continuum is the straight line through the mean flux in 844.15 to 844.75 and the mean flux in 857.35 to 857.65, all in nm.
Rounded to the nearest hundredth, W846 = -2.91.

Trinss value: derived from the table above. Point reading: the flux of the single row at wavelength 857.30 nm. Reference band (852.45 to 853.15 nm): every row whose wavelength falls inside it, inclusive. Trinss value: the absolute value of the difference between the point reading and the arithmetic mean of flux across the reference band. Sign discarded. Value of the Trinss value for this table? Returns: 2.2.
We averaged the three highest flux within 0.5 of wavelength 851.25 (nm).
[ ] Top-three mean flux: 23.7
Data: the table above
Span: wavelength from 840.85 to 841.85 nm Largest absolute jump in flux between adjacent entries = 3.8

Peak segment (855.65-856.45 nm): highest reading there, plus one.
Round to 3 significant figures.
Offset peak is 25.9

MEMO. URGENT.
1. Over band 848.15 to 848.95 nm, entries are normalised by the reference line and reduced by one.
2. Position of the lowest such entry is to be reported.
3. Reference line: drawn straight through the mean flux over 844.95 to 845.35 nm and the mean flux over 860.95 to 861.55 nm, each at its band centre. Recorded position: 848.20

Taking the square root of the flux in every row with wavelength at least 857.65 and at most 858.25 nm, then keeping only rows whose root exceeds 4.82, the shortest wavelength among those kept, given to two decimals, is 857.70 nm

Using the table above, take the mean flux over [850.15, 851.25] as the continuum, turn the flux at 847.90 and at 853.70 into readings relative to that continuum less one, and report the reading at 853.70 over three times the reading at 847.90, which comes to 0.6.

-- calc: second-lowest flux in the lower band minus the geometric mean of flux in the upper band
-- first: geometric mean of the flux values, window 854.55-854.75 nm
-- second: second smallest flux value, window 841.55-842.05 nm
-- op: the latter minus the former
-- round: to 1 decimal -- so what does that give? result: 1.1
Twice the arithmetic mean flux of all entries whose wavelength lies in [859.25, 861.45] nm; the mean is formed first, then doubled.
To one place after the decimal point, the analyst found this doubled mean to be 46.2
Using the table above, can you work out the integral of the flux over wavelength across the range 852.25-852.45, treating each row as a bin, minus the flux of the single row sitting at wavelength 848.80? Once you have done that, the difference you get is -21.3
